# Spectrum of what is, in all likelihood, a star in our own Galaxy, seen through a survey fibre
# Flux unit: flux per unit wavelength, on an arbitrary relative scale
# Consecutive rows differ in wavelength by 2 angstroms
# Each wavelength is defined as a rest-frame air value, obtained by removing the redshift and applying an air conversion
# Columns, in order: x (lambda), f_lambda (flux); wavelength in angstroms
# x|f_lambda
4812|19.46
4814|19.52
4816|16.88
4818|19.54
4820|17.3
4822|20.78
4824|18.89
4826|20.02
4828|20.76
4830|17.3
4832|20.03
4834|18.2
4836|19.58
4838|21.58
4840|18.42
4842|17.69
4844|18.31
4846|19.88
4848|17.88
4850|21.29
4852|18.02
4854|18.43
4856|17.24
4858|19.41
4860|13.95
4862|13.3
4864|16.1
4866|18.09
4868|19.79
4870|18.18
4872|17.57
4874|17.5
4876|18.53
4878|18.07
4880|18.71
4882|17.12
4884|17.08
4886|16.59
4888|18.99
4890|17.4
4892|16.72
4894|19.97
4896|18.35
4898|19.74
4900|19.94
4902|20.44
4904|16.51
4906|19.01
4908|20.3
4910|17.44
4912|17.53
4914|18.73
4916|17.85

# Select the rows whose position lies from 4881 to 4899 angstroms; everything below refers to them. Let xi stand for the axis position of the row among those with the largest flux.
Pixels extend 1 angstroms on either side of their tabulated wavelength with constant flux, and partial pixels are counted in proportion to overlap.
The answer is 4894 angstroms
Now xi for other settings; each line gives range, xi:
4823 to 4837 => 4828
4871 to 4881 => 4880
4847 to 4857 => 4850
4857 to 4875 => 4868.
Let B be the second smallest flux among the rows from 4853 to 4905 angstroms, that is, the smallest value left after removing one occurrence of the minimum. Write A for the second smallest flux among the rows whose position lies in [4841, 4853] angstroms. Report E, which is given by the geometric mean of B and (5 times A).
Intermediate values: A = 17.88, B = 13.95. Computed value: 35.3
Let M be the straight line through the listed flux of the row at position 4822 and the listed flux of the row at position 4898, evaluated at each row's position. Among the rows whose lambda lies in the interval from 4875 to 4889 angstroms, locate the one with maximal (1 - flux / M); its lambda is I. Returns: 4886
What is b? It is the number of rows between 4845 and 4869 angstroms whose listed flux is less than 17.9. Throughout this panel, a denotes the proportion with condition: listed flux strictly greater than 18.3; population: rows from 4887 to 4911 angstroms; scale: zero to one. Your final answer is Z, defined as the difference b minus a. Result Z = 4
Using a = 0.67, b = 5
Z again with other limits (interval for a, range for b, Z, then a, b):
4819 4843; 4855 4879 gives 5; 0.67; 6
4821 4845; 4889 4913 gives 4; 0.75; 5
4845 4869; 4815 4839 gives 3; 0.42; 3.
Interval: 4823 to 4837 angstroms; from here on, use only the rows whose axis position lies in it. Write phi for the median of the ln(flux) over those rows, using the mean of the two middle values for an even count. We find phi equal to 2.97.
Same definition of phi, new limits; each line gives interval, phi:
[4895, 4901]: 2.98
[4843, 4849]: 2.91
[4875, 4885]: 2.89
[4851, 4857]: 2.89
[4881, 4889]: 2.84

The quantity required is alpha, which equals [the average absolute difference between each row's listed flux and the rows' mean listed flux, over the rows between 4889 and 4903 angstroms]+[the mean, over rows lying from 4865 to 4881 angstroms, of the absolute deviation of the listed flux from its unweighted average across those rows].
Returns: 1.8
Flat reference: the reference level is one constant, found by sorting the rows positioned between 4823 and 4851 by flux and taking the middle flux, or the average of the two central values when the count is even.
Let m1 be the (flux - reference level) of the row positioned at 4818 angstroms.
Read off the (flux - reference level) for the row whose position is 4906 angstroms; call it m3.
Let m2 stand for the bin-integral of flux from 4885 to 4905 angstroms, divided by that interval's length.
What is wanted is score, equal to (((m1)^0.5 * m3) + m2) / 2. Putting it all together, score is 9.17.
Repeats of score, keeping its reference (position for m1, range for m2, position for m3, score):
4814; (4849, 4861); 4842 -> 8.62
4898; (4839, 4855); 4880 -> 9.18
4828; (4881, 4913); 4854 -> 8.66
